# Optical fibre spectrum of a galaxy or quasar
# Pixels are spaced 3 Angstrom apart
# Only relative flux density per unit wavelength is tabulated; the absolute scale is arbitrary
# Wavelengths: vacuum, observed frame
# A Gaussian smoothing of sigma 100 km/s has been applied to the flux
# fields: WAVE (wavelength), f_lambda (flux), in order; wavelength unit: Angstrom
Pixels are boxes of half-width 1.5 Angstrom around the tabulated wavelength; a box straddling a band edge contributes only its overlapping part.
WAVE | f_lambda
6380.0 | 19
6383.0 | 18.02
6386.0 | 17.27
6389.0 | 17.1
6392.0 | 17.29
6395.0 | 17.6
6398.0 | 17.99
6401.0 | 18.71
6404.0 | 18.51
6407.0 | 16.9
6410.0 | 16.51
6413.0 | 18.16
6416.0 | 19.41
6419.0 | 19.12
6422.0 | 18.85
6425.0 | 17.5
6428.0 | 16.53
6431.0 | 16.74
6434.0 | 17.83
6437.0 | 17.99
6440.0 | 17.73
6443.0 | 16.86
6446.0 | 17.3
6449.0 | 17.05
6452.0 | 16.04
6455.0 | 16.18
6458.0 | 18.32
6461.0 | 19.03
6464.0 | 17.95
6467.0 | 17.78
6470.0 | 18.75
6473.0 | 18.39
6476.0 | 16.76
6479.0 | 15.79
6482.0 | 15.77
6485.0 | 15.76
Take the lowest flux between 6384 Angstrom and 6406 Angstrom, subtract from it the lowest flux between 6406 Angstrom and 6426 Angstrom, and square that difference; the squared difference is 0.35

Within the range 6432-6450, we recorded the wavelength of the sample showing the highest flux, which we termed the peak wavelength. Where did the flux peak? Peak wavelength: 6437.0 Angstrom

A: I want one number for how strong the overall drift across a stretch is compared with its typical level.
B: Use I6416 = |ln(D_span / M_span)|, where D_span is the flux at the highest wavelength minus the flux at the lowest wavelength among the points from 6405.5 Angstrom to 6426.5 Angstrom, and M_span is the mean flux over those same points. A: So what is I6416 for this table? 3.40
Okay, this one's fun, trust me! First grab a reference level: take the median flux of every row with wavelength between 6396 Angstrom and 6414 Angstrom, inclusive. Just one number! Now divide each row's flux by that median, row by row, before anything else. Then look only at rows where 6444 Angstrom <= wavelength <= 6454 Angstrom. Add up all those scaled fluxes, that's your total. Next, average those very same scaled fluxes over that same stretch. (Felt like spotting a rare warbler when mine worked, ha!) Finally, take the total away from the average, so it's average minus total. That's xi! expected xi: -1.86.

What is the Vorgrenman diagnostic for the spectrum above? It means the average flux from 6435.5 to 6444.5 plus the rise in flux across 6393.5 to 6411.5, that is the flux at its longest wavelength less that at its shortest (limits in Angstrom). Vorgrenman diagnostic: 16.4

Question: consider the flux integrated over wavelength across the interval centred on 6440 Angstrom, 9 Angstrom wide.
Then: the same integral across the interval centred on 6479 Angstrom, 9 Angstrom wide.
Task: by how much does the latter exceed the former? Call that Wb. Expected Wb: -13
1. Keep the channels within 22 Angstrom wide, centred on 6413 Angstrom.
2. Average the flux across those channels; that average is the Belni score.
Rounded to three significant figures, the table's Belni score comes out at 18.2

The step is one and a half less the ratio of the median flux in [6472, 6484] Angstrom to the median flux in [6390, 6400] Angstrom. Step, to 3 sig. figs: 0.575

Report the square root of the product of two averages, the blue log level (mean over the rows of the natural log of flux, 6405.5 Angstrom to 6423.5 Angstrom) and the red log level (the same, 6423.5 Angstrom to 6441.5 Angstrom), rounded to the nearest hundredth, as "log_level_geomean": 2.88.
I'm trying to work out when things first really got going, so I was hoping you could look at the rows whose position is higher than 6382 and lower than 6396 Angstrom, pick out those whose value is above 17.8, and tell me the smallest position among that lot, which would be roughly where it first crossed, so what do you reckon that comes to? 6383.0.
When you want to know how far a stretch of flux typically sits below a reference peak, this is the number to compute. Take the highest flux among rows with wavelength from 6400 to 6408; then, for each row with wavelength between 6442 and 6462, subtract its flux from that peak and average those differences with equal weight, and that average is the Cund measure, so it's 1.5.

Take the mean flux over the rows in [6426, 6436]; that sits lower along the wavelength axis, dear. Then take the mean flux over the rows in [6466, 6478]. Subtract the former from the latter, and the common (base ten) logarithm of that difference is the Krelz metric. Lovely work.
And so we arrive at -0.1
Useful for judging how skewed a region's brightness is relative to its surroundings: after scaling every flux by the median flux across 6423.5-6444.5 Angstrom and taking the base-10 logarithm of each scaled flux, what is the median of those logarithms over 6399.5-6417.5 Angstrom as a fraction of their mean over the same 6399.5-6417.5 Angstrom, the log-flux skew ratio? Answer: 1.64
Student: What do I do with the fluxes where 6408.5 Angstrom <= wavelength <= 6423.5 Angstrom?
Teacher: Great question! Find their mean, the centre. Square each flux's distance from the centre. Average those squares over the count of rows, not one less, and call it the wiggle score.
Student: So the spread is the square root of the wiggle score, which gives 1.04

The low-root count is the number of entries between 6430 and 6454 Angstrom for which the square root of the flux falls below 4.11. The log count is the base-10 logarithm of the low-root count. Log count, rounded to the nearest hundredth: 0.48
